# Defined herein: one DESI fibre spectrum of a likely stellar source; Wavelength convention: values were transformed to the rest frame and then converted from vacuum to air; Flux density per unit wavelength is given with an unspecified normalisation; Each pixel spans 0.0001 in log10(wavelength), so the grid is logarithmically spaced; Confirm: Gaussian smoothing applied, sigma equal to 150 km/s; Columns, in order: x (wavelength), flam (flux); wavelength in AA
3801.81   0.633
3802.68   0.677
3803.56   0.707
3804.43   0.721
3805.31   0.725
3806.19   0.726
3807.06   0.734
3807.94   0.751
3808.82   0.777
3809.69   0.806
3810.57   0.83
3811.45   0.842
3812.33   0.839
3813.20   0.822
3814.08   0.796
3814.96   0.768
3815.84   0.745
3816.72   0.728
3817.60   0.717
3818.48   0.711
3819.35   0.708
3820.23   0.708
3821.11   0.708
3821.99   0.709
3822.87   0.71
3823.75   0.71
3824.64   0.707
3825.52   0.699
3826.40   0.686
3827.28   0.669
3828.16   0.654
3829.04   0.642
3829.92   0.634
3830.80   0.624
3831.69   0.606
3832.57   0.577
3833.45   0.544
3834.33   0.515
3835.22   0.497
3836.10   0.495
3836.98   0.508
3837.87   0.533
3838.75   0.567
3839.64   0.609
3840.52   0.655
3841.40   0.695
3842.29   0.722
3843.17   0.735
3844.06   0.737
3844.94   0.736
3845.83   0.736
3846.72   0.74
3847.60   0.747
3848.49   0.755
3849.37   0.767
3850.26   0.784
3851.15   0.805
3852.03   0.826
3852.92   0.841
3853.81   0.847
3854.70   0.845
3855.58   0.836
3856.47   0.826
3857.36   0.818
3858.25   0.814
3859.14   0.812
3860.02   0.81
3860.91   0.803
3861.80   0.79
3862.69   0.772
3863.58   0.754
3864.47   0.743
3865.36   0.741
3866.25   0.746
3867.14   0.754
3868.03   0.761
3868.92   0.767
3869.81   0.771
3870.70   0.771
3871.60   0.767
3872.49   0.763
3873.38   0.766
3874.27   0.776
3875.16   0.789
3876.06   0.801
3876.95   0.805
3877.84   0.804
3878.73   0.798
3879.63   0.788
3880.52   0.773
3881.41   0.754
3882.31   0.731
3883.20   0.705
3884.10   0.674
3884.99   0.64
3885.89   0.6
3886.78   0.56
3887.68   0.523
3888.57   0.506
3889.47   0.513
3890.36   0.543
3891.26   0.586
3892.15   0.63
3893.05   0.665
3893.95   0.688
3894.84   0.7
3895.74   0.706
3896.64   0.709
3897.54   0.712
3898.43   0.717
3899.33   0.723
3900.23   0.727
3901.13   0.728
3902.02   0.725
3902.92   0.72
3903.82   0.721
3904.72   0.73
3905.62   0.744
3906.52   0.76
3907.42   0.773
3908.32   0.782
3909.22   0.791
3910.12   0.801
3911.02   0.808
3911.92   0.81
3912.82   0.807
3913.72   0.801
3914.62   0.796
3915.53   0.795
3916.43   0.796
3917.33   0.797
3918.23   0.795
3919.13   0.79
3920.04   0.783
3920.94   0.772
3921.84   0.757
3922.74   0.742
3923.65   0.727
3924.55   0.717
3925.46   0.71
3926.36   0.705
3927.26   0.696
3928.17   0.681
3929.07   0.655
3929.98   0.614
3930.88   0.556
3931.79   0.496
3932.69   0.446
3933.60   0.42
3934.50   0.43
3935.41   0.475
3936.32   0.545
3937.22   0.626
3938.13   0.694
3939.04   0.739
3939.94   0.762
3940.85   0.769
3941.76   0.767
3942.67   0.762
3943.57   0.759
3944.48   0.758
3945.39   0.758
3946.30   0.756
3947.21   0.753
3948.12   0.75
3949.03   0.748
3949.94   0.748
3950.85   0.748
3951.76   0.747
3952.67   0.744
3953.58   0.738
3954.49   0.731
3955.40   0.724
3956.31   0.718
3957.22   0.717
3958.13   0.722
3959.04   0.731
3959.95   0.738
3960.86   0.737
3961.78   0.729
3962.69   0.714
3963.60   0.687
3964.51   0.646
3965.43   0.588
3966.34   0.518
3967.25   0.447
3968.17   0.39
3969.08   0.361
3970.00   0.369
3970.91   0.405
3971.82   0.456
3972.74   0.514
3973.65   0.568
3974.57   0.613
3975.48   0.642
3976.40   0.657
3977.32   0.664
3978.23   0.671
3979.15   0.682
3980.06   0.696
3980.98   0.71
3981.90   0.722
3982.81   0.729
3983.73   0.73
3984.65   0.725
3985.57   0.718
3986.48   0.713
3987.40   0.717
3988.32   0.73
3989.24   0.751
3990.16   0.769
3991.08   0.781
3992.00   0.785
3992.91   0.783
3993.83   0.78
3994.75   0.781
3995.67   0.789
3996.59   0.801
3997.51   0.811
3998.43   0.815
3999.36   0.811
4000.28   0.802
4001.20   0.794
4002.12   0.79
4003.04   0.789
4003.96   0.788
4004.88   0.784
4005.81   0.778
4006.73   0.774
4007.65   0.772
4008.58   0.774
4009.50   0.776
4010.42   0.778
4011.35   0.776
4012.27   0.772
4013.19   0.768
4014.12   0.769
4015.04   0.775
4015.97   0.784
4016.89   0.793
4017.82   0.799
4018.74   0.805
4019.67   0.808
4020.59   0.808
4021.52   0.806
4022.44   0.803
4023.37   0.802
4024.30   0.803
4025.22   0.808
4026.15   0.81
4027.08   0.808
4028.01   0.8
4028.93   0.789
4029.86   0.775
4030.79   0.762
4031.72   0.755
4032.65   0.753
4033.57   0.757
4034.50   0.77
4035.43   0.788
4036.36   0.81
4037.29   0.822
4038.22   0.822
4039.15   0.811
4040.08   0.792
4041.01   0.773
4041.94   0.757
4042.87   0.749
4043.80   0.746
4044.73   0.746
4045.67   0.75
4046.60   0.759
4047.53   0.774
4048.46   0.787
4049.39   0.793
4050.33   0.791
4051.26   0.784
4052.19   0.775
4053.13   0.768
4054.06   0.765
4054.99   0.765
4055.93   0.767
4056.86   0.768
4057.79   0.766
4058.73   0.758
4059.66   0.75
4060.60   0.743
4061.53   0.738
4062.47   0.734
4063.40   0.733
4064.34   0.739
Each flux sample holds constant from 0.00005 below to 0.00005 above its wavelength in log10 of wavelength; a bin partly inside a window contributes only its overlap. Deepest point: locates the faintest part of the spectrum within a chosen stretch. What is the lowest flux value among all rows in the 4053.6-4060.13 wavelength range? 0.75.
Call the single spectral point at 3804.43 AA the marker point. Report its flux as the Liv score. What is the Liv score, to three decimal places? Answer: 0.721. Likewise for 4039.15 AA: 0.811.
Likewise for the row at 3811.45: 0.842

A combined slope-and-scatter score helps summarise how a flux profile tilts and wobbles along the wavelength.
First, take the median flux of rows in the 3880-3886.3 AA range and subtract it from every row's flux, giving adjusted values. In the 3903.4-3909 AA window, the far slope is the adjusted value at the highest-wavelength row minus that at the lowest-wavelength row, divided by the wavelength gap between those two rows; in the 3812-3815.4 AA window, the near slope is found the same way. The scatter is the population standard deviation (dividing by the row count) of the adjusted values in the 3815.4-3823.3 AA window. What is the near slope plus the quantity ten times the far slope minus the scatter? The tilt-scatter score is 0.10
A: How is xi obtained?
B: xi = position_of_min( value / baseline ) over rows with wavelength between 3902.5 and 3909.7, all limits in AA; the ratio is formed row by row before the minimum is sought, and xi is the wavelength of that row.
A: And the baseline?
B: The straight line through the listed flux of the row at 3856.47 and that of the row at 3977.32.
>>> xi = 3902.92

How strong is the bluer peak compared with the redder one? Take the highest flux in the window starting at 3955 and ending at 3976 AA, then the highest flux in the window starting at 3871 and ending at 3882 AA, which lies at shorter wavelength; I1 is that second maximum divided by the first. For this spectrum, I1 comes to 1.091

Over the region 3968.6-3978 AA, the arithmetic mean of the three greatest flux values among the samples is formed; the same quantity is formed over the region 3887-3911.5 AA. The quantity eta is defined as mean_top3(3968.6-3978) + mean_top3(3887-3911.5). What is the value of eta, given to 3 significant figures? 1.45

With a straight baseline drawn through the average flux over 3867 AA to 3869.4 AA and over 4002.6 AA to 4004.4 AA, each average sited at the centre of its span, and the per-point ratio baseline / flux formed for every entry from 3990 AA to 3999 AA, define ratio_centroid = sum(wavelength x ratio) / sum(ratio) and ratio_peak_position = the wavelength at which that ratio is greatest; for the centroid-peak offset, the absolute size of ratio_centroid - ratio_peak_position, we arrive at 4.1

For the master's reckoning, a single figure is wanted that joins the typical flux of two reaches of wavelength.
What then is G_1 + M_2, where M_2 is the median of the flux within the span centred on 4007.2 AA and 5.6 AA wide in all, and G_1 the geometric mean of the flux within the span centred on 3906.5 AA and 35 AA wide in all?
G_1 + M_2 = 1.51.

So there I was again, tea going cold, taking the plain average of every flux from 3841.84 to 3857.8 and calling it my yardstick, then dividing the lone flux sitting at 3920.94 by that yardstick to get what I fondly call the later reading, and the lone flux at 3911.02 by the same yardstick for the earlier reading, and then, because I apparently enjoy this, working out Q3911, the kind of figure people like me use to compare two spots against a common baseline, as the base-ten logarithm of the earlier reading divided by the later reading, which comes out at 0.02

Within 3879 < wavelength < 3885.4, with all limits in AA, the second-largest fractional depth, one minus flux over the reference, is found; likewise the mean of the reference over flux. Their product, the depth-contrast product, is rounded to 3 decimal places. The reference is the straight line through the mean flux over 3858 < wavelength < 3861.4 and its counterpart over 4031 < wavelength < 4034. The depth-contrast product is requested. 0.178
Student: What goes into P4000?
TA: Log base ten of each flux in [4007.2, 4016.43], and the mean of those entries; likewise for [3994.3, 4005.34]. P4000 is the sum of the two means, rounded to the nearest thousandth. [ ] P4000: -0.210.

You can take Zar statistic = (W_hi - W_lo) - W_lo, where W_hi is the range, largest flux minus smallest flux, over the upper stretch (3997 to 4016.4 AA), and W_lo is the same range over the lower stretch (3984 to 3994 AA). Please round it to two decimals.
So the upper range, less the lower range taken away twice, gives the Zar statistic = -0.10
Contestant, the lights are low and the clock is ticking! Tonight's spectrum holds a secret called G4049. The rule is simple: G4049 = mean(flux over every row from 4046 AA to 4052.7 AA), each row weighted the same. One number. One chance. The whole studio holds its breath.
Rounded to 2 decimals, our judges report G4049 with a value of 0.78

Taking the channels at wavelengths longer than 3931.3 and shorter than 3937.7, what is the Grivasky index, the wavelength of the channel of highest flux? 3937.22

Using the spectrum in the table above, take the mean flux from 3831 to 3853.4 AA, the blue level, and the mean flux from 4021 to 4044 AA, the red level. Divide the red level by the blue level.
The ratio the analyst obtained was 1.18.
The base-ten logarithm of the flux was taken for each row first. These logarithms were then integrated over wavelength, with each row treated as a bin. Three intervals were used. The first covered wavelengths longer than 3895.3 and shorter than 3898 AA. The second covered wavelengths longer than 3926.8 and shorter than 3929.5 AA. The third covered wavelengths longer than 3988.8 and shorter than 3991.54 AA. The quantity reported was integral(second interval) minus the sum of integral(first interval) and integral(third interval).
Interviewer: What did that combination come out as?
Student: 0.26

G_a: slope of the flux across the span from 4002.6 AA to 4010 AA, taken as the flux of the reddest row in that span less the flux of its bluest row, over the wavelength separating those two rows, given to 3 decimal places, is -0.002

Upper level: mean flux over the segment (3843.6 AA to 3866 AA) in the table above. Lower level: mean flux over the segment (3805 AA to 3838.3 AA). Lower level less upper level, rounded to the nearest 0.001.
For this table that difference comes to -0.099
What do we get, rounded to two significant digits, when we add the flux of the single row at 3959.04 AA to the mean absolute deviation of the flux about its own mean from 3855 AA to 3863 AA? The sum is 0.74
